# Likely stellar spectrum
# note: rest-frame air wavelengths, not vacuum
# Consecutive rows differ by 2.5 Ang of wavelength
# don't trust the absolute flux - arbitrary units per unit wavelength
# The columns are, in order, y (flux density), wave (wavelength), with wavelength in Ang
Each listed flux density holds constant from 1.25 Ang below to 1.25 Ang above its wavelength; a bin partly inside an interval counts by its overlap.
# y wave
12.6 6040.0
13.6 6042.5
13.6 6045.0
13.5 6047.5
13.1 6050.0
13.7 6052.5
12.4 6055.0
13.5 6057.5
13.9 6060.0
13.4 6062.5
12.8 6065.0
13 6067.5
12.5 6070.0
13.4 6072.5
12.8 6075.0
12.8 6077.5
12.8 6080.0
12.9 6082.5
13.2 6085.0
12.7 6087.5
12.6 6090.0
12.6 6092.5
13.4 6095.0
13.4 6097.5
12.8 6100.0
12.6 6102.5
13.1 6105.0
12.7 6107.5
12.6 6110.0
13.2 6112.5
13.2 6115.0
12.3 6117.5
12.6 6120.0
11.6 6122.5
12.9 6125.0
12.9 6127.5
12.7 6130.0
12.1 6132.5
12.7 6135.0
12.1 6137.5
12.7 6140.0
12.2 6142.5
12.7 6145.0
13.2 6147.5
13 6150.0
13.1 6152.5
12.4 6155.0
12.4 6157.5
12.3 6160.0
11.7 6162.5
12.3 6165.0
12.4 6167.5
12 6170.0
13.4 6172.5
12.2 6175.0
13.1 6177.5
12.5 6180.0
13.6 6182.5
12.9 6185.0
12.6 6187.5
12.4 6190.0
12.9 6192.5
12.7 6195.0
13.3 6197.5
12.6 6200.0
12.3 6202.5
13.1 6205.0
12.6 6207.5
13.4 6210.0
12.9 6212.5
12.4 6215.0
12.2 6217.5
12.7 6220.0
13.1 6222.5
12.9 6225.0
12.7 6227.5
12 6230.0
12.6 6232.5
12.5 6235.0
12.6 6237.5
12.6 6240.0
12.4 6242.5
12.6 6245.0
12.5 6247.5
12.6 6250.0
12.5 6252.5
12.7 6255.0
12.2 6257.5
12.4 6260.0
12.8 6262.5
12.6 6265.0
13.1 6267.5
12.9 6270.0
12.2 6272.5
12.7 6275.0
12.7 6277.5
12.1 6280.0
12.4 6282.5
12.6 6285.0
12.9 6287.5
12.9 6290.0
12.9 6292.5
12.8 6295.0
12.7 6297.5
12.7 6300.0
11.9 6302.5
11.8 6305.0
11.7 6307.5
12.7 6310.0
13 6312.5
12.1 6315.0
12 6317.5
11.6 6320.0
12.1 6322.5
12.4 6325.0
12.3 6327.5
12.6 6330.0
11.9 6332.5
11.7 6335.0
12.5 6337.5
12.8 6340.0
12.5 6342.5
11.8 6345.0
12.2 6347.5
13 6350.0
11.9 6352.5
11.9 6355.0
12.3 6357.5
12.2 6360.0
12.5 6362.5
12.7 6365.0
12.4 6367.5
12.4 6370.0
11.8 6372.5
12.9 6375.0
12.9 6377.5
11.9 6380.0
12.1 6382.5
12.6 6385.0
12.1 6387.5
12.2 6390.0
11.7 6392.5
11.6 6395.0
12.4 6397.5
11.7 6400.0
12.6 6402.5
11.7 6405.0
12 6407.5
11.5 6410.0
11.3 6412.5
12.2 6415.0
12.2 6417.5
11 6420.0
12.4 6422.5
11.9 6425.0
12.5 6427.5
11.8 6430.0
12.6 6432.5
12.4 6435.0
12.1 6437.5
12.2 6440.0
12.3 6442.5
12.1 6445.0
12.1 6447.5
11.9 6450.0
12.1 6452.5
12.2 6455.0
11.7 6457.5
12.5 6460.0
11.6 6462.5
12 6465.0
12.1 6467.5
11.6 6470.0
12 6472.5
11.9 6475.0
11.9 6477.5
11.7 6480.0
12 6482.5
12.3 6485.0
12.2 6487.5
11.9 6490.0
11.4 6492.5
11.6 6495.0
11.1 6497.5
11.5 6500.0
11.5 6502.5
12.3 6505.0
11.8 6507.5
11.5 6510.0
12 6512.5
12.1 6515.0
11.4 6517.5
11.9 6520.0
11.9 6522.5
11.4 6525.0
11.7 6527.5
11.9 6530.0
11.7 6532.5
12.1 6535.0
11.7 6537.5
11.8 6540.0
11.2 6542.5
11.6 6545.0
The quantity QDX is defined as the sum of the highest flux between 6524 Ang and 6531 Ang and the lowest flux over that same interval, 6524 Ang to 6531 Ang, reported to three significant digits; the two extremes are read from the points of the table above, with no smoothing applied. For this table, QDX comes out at 23.3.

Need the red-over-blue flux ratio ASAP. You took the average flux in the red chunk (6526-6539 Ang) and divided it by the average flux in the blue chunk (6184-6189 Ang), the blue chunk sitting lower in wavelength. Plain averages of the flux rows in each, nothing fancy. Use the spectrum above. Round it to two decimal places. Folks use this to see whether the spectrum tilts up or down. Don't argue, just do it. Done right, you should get 0.93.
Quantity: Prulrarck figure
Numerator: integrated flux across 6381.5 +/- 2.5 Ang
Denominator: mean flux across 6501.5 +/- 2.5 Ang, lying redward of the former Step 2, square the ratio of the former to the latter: 27.2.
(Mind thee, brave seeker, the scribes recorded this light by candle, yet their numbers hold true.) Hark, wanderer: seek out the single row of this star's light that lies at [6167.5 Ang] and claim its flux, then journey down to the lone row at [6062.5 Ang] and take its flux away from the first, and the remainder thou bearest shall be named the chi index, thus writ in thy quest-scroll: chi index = -1.0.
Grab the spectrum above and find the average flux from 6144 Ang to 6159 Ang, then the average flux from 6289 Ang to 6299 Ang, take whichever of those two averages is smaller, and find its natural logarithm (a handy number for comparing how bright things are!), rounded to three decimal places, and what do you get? 2.549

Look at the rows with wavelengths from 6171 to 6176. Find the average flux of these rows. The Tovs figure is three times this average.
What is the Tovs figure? 38.4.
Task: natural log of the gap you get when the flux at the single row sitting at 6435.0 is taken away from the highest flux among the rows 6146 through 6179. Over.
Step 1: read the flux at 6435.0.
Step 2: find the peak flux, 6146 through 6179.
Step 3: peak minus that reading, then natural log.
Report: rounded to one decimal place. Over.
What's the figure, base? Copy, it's 0.0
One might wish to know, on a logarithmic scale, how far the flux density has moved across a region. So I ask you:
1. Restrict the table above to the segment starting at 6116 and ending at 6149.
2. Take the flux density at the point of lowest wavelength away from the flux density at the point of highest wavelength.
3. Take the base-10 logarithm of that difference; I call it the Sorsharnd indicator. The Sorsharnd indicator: -0.05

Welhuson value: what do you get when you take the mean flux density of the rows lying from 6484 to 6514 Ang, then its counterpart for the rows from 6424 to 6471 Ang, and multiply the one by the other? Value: 142.2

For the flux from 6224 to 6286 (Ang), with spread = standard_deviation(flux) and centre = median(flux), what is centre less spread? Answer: 12.35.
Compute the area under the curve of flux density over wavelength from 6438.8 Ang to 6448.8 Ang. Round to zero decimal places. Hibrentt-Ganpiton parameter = 122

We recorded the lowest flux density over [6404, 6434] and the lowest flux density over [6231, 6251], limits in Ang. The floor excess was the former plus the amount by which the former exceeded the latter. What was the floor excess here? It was 9.6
